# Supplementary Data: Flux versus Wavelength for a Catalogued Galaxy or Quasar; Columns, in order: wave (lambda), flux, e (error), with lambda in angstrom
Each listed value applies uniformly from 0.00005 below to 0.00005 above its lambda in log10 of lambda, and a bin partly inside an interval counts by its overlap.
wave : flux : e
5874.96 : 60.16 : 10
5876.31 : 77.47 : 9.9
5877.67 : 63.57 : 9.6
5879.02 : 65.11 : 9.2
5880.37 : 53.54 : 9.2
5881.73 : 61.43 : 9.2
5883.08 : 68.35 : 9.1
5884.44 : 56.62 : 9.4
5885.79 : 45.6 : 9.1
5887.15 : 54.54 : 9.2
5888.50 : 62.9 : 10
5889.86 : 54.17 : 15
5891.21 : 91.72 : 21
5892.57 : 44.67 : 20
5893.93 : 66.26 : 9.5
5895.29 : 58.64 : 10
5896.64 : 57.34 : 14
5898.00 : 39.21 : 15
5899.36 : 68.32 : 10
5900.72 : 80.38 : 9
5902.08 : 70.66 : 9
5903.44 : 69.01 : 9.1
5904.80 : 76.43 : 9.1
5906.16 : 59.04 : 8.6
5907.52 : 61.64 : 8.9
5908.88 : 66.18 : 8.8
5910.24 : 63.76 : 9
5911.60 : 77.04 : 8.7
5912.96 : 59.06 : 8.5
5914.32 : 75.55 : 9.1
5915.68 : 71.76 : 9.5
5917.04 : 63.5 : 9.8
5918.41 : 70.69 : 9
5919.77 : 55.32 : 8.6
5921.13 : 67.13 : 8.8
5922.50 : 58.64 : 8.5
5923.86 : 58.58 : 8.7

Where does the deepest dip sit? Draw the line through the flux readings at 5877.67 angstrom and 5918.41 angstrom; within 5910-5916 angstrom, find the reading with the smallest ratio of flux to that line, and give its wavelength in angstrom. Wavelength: 5912.96 angstrom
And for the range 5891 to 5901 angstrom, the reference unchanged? 5898.00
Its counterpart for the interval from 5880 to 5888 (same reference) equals 5885.79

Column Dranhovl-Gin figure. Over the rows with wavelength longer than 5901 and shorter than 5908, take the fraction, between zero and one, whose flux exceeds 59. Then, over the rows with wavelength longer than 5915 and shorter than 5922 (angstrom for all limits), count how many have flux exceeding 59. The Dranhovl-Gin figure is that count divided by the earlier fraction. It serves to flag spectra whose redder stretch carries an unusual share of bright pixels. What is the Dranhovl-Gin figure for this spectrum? 4.0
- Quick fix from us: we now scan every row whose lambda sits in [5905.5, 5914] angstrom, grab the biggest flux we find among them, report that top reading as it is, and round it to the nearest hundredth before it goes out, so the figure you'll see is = 77.04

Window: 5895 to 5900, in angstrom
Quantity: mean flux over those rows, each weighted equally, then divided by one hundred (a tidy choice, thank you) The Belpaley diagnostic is 0.56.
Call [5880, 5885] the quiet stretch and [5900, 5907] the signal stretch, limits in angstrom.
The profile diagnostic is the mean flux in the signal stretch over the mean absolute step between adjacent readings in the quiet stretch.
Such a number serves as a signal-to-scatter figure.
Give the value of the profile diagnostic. 8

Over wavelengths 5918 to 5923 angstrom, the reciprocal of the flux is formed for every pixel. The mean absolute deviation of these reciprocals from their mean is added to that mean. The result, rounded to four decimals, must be 0.0176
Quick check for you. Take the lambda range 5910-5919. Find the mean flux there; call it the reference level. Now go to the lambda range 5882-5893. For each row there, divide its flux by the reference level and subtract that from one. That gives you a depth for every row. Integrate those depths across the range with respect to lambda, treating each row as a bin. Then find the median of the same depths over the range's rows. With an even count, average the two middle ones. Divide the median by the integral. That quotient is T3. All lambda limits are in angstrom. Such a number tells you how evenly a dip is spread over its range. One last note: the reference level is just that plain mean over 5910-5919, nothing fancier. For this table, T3 0.14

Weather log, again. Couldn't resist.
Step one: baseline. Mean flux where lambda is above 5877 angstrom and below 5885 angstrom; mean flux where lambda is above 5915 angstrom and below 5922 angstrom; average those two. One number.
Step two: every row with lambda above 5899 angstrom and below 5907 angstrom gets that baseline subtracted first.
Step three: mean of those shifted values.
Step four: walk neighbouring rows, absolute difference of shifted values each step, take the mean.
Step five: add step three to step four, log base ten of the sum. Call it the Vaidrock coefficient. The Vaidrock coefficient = 1.22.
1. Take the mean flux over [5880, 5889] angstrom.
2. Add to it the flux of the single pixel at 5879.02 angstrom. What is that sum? 123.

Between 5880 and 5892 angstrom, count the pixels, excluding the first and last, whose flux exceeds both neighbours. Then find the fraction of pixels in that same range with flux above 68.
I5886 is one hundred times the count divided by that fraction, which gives 900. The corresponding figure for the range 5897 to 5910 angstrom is 360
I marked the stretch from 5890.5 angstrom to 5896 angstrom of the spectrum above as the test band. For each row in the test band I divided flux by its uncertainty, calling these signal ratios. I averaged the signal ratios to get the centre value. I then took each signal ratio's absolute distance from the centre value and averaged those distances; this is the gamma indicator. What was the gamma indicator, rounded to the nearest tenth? 1.6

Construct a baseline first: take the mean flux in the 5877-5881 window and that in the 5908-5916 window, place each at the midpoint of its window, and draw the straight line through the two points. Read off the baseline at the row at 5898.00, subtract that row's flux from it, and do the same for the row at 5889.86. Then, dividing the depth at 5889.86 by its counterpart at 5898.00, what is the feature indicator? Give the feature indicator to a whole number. 0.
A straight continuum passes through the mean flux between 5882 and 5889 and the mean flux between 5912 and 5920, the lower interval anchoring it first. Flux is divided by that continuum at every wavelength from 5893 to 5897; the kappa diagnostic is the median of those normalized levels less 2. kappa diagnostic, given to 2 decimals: -1.03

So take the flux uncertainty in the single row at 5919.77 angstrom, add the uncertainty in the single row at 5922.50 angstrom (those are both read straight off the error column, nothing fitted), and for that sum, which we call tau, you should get 17.1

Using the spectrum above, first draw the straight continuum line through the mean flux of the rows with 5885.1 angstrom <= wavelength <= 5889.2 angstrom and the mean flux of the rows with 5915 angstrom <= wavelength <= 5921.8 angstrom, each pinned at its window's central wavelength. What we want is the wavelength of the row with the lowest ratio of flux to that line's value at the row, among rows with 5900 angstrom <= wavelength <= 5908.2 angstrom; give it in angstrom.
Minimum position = 5906.16 angstrom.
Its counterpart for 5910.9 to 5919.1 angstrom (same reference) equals 5912.96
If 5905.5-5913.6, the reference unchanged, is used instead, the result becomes 5912.96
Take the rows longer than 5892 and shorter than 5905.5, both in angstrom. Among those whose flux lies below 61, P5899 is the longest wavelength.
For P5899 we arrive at 5898.00 angstrom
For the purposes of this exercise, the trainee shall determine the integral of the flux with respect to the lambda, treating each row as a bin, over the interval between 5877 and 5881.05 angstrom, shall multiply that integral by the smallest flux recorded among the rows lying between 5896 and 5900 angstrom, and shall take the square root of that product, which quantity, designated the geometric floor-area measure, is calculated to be 98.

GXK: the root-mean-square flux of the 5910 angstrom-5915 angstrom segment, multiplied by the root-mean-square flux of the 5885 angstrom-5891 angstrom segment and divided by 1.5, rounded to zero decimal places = 2524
